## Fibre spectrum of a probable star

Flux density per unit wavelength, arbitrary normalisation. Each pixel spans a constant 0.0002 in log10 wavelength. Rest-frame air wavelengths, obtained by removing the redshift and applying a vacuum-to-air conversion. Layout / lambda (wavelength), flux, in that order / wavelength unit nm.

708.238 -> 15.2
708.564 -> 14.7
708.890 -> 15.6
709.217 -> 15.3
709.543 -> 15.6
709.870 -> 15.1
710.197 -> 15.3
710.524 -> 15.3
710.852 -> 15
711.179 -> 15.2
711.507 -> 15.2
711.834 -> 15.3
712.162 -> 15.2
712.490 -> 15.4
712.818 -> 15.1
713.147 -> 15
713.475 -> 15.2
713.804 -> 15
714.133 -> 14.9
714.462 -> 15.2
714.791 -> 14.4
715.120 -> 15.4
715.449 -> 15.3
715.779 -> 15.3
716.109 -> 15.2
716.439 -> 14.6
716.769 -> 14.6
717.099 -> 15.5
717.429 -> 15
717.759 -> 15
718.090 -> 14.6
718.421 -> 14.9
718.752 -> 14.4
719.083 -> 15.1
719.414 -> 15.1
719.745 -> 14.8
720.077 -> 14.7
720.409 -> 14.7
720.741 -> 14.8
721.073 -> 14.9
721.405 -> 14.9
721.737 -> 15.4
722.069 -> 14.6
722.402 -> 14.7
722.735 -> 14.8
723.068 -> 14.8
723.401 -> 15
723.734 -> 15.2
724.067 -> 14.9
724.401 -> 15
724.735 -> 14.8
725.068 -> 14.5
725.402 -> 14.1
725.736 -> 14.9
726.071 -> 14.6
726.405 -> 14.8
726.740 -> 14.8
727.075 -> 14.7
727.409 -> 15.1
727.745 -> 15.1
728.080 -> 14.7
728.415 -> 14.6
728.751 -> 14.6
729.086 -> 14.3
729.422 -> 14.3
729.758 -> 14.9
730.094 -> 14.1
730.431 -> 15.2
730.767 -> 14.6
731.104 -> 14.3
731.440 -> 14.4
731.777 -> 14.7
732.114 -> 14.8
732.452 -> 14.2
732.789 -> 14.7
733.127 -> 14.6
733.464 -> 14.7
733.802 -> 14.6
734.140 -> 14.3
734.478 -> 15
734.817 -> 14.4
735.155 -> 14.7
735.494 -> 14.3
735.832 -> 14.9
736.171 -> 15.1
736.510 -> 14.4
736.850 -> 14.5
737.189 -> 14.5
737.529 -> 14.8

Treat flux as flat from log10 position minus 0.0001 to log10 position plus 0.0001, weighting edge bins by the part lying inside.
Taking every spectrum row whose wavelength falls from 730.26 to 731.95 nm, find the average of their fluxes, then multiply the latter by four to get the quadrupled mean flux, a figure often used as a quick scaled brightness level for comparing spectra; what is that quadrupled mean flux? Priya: 58.6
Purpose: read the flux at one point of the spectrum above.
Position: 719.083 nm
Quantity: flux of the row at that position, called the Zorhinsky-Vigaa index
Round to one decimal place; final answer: 15.1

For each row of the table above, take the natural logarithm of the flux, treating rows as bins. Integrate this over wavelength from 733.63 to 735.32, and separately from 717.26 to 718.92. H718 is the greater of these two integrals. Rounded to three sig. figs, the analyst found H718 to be 4.53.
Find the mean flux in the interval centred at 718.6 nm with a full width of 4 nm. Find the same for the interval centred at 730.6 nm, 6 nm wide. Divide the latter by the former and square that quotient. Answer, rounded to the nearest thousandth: 0.964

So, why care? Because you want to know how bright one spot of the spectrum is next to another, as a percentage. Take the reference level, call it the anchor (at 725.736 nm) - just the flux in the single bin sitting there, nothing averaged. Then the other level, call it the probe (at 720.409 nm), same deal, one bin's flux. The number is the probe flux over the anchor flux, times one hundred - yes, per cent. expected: 99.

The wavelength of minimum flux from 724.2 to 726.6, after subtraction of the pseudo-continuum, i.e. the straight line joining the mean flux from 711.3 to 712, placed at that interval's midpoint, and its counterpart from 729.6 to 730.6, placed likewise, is 725.402 nm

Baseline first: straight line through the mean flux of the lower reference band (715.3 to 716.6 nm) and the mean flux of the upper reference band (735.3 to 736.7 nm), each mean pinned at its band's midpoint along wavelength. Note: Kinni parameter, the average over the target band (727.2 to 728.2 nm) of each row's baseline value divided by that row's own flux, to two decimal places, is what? 0.99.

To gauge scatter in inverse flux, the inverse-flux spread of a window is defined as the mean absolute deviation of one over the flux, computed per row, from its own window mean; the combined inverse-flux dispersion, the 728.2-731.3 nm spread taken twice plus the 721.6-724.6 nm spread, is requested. 0.0033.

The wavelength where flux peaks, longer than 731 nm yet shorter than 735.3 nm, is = 734.478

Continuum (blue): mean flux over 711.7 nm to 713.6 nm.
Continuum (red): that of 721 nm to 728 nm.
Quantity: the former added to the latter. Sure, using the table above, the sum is 30.0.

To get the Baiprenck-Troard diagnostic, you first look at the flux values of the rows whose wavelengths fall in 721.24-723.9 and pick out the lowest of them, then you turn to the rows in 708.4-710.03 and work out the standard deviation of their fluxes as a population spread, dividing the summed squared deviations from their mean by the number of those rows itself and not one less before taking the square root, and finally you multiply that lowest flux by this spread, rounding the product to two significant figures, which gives 4.9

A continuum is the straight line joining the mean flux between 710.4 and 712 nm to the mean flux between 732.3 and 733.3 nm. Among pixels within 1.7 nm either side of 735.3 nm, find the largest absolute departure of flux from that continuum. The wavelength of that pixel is 736.171 nm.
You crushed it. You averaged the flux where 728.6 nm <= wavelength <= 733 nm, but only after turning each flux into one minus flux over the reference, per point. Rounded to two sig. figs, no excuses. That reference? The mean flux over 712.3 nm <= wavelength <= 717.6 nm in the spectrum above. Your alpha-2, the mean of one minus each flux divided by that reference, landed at 0.035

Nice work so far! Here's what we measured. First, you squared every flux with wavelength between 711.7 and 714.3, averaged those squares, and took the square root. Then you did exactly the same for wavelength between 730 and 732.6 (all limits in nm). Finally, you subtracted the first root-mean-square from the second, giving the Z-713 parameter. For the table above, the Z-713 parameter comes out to -0.60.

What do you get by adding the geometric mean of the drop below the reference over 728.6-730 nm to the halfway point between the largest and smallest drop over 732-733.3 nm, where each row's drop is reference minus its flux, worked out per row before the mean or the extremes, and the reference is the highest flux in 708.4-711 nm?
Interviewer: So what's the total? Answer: 2.1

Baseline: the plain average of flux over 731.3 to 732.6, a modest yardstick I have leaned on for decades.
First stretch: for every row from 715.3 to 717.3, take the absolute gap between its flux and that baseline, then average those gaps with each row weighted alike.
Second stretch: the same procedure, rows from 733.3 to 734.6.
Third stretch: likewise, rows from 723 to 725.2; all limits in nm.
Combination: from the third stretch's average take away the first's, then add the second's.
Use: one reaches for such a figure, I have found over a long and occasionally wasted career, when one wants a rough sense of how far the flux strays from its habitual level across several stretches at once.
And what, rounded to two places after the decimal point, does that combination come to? 0.05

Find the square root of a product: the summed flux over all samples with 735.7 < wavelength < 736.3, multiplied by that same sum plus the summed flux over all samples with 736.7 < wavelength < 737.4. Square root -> 42.1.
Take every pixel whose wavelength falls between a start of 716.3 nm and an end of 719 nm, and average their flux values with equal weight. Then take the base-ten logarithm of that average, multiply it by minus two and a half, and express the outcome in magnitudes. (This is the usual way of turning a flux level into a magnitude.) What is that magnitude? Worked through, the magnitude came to -2.93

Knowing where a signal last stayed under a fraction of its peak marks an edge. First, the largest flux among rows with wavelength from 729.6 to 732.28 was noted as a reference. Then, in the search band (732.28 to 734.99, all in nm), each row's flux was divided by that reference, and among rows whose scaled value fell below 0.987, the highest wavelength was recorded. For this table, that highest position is 734.817 nm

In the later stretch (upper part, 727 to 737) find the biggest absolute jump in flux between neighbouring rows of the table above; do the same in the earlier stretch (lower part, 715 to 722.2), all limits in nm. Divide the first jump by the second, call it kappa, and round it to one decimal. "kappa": 1.2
